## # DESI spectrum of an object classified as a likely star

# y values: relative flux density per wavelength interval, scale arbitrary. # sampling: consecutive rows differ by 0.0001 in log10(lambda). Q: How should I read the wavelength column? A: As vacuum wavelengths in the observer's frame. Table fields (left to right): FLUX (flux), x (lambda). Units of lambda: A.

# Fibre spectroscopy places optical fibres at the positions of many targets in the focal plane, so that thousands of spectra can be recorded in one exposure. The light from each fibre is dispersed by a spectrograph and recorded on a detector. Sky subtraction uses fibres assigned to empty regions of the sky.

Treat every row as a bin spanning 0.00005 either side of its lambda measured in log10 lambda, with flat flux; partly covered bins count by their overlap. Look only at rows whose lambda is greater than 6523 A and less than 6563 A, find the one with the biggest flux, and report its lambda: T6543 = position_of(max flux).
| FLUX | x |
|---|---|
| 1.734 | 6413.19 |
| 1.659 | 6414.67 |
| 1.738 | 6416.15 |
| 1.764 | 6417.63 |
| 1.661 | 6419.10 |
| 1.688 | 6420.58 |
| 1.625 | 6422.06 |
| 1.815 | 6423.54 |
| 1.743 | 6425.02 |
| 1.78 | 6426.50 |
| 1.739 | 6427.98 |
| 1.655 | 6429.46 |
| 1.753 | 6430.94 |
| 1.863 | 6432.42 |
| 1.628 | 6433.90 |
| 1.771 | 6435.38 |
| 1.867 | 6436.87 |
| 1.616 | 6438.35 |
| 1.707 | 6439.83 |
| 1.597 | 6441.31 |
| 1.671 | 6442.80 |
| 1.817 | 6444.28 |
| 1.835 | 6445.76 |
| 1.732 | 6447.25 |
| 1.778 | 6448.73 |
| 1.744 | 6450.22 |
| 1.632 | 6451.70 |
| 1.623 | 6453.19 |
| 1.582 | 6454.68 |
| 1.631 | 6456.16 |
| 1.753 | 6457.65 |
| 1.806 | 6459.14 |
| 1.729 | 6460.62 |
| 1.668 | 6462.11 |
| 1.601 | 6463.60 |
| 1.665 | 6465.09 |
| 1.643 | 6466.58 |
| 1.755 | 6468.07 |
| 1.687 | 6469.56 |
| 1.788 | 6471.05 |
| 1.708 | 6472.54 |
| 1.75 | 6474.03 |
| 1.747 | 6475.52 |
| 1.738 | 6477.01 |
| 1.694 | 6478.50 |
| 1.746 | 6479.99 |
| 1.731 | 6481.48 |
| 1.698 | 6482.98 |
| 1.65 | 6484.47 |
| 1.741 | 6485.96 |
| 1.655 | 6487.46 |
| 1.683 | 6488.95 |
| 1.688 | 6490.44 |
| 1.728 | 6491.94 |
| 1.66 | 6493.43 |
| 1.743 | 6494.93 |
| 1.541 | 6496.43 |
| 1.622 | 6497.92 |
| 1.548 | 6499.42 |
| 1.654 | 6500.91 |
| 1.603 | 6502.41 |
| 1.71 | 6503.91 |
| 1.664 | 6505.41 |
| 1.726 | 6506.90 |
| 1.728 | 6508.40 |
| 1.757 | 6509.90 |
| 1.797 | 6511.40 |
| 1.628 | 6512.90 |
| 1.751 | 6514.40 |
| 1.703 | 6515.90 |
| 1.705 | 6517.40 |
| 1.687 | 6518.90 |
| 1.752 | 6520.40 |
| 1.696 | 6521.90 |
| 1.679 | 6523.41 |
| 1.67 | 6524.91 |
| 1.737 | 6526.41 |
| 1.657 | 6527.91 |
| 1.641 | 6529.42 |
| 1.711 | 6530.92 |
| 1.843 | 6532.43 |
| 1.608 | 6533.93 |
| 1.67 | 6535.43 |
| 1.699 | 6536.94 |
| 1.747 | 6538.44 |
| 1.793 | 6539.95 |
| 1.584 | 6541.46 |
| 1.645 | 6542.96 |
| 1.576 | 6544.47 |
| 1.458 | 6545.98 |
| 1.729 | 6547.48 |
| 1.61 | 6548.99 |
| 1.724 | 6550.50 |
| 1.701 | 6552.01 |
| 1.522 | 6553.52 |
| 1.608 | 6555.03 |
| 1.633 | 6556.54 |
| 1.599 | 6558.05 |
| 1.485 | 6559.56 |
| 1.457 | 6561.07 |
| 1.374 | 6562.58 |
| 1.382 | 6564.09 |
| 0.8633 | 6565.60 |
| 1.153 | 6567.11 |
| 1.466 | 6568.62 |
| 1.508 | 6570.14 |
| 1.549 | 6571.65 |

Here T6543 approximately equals 6532.43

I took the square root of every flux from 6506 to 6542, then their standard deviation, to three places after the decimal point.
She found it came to 0.023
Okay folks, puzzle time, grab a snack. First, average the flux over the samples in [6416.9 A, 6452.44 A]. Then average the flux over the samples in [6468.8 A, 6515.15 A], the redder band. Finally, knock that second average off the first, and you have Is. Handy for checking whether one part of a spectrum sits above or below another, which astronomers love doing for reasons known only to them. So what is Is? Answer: 0.033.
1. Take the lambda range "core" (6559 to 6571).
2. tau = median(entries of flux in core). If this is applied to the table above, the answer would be 1.42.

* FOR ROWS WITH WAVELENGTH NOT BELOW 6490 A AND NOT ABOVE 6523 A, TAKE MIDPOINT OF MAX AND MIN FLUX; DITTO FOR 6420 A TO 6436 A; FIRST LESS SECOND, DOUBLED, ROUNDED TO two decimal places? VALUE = -0.15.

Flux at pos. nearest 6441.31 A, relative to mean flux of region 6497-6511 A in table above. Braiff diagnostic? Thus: 0.96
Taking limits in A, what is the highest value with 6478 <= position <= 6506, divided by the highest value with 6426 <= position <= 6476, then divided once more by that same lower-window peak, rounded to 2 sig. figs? 0.50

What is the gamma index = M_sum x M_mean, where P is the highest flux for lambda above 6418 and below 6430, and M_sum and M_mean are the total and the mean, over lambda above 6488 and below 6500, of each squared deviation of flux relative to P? 0.008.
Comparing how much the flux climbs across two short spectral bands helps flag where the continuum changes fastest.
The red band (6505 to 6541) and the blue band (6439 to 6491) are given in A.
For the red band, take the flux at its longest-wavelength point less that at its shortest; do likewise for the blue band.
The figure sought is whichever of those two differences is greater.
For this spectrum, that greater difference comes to 0.13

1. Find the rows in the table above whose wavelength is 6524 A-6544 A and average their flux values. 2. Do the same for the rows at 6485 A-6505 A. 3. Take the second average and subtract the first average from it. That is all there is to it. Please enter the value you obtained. -0.03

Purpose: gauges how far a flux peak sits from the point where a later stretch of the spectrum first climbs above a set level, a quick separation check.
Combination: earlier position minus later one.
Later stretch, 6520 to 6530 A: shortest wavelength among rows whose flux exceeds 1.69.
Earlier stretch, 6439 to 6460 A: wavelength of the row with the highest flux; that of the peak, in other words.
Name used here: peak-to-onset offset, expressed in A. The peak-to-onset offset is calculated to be -74.6 A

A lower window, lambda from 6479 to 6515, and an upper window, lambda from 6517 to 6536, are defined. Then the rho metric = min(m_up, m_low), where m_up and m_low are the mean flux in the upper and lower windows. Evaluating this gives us 1.69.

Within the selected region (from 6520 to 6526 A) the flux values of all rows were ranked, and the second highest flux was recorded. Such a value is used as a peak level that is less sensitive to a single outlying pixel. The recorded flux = 1.696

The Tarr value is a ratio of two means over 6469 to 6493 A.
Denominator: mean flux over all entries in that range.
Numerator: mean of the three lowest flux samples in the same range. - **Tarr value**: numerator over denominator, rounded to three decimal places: 0.970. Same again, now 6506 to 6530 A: 0.962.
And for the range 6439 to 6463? 0.938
